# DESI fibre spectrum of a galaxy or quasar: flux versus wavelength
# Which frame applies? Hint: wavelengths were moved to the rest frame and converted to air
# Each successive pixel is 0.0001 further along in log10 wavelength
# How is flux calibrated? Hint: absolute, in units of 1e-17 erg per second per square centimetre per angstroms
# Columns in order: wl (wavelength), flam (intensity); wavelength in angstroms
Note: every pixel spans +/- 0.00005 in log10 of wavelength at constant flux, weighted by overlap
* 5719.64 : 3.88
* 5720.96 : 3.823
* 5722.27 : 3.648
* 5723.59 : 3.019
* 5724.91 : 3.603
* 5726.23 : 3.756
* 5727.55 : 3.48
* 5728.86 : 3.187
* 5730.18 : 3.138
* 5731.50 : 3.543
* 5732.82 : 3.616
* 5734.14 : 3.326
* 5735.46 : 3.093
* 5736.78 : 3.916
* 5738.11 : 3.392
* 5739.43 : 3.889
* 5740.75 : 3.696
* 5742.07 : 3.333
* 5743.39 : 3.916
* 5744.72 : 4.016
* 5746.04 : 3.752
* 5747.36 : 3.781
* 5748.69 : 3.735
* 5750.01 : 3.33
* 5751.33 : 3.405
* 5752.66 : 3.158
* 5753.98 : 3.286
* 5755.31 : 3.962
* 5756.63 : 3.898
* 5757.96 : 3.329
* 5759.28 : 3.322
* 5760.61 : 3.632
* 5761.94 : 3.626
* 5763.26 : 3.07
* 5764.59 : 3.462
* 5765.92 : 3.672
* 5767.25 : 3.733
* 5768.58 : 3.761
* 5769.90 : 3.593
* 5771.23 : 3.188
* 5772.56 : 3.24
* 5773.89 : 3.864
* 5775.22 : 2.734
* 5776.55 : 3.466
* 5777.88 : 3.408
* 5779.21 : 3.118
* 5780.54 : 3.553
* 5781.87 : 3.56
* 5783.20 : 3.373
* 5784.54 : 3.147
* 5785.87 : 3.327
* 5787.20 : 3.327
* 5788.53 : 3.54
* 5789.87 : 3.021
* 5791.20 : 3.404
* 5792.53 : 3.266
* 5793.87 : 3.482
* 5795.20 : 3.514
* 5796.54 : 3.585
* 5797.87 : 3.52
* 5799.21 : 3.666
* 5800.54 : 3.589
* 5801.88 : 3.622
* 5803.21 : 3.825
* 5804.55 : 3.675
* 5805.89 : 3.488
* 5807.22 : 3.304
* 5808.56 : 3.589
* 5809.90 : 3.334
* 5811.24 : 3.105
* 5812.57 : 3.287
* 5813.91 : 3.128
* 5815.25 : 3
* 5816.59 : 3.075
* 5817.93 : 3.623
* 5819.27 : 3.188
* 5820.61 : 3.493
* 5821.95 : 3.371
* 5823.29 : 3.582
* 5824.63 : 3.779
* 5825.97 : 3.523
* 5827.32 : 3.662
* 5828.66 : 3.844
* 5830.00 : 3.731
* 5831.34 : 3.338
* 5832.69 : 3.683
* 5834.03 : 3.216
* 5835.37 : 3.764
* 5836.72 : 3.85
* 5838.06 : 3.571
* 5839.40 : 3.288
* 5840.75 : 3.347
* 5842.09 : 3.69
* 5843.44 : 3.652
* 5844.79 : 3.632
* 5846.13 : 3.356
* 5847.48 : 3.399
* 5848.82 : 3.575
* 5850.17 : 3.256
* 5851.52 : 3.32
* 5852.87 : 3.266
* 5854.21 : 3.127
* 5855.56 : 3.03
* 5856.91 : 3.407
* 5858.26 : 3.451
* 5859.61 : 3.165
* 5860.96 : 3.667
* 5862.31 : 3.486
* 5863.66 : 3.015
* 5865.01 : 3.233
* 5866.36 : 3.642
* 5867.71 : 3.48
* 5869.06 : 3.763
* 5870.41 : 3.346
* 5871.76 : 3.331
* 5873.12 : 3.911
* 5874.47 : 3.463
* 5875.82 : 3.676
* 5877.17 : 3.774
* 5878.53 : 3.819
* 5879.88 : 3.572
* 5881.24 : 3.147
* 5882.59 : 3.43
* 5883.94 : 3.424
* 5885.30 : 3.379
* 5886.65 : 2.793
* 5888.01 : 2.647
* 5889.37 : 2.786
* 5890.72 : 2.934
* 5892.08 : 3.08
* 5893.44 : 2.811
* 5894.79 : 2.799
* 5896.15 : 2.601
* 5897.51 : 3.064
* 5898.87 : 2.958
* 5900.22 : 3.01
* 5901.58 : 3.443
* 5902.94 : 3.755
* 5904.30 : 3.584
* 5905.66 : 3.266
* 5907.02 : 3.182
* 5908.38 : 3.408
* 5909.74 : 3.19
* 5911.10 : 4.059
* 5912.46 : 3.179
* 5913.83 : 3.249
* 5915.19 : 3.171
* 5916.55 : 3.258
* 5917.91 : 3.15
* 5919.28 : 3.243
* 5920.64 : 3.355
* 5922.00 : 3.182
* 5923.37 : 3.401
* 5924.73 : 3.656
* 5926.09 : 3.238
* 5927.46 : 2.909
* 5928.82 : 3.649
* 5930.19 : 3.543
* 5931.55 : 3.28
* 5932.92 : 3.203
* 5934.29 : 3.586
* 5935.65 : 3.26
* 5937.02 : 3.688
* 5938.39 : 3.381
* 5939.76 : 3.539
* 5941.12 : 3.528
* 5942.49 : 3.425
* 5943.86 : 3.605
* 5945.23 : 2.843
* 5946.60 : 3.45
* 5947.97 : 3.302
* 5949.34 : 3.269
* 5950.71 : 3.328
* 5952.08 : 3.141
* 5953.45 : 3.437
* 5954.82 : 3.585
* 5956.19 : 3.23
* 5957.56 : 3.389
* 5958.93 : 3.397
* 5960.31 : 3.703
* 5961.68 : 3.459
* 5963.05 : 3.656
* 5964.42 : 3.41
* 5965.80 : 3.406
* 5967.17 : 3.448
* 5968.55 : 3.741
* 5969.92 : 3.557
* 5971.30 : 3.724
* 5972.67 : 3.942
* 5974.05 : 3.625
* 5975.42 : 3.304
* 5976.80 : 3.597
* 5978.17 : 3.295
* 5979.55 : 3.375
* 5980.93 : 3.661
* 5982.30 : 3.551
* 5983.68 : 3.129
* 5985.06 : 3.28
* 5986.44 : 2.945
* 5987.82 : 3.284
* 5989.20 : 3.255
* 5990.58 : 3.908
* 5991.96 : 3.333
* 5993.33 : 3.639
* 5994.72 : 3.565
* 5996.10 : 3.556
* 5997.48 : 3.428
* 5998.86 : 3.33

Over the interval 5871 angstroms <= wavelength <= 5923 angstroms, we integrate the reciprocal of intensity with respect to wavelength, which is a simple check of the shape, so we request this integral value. 16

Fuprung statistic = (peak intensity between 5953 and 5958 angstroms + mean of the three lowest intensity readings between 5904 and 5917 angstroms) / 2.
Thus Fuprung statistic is 3.38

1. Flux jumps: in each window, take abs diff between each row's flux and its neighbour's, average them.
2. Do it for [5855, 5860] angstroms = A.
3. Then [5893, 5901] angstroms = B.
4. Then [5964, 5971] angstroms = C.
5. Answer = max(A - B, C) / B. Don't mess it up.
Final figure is 0.8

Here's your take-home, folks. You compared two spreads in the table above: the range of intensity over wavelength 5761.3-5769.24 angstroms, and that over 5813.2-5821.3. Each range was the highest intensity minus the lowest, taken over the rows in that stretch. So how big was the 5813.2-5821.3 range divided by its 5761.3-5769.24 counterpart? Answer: 0.90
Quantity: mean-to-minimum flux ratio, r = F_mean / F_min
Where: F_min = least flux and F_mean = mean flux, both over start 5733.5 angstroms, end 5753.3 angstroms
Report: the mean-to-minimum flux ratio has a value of 1.16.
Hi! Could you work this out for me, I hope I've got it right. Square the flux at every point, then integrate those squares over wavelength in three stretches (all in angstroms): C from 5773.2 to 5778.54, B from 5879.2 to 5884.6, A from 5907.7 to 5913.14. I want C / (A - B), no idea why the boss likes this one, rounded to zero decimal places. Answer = 18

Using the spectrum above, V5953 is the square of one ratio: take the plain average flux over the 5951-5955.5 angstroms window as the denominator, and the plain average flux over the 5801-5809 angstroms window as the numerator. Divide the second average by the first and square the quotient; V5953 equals 1.12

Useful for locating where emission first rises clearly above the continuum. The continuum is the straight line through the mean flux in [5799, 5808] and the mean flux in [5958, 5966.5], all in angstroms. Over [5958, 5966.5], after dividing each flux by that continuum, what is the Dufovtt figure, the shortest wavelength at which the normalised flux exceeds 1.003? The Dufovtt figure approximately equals 5960.31 angstroms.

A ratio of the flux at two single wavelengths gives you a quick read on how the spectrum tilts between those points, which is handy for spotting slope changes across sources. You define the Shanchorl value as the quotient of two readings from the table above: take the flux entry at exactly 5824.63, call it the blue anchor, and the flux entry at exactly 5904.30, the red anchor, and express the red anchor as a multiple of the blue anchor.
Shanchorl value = 0.95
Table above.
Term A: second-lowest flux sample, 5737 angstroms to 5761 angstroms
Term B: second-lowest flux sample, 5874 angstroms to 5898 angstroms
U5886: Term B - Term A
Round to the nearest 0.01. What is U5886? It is -0.64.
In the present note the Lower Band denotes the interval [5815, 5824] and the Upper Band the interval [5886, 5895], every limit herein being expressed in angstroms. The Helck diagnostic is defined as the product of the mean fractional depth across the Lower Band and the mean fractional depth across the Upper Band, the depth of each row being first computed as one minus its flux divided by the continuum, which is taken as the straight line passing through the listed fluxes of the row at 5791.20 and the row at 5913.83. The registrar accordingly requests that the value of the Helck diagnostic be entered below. 0.001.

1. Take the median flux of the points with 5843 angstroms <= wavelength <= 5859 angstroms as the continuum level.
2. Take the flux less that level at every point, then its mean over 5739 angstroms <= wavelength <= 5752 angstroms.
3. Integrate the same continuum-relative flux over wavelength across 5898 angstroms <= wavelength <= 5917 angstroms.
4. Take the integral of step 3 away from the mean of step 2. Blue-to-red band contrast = 1.1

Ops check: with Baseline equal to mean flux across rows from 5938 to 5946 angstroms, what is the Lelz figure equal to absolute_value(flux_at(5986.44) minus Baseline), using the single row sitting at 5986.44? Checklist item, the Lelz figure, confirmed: 0.44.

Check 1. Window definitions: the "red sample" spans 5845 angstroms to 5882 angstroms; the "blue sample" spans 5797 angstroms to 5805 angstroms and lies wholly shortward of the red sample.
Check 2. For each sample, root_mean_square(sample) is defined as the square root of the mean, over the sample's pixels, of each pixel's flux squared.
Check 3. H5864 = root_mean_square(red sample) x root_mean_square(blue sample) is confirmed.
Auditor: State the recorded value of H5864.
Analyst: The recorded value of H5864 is 12.6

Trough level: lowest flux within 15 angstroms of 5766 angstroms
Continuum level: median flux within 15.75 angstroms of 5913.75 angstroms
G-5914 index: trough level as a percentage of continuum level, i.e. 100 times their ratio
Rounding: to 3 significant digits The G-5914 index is 84.1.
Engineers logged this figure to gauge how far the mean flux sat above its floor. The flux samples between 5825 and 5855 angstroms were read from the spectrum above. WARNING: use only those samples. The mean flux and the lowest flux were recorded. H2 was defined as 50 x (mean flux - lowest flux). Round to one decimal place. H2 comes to 18.9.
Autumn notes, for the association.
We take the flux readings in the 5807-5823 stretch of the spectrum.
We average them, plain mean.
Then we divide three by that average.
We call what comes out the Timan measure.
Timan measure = 0.91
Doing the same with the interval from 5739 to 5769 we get 0.83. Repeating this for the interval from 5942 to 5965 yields 0.88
